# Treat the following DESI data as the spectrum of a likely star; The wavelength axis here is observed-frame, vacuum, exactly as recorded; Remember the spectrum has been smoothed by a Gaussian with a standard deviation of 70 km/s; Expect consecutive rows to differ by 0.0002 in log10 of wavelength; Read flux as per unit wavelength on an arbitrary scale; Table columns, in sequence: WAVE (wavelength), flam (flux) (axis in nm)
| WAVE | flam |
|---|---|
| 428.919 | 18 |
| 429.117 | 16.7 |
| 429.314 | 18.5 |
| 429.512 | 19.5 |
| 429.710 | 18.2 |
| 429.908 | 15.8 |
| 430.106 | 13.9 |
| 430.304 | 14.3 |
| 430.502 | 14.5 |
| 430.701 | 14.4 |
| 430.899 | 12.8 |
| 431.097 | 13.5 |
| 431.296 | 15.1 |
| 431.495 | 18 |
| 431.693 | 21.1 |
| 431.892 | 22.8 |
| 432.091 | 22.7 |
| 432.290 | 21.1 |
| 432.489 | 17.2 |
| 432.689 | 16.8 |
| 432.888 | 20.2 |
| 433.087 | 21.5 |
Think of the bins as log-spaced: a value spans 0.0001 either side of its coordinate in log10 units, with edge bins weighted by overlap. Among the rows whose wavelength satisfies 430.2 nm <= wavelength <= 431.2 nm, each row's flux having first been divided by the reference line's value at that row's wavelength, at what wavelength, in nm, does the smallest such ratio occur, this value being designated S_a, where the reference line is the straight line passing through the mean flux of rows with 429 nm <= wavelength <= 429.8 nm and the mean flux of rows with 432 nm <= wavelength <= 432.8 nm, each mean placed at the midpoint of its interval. 430.899 nm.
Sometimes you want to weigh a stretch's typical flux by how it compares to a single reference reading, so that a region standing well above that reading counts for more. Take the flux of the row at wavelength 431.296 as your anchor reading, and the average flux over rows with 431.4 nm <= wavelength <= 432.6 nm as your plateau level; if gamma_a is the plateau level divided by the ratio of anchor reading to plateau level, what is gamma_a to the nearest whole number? 28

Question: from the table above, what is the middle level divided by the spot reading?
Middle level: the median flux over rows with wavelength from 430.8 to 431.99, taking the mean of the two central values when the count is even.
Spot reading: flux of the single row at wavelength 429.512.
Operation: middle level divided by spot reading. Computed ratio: 0.85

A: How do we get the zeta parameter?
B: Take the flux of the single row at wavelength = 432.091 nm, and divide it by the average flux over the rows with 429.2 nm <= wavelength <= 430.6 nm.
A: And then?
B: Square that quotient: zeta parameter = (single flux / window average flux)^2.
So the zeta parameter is 1.9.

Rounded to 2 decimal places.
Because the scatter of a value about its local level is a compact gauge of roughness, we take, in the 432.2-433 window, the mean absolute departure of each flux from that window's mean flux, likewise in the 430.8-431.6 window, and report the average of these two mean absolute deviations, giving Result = 1.76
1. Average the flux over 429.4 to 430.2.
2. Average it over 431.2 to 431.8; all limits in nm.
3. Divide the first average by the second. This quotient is 0.93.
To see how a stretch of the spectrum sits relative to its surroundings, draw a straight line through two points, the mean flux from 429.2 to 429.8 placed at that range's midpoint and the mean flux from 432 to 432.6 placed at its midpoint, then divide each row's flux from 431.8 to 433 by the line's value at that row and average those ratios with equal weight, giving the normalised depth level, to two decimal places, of 0.99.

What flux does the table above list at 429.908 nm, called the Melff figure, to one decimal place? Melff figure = 15.8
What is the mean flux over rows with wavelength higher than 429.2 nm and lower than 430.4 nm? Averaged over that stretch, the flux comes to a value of 16.7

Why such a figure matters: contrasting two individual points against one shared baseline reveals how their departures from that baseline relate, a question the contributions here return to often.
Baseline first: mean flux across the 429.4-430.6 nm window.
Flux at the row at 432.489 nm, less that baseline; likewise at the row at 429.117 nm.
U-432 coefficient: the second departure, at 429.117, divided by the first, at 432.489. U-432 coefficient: 0.6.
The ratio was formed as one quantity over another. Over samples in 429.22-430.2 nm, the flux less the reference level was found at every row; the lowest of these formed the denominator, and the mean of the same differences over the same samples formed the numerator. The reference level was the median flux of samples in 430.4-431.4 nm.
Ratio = -5.6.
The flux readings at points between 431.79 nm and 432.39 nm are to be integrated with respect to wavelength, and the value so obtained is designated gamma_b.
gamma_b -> 13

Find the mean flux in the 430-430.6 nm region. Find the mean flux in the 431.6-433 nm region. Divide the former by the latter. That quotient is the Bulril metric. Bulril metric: 0.70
